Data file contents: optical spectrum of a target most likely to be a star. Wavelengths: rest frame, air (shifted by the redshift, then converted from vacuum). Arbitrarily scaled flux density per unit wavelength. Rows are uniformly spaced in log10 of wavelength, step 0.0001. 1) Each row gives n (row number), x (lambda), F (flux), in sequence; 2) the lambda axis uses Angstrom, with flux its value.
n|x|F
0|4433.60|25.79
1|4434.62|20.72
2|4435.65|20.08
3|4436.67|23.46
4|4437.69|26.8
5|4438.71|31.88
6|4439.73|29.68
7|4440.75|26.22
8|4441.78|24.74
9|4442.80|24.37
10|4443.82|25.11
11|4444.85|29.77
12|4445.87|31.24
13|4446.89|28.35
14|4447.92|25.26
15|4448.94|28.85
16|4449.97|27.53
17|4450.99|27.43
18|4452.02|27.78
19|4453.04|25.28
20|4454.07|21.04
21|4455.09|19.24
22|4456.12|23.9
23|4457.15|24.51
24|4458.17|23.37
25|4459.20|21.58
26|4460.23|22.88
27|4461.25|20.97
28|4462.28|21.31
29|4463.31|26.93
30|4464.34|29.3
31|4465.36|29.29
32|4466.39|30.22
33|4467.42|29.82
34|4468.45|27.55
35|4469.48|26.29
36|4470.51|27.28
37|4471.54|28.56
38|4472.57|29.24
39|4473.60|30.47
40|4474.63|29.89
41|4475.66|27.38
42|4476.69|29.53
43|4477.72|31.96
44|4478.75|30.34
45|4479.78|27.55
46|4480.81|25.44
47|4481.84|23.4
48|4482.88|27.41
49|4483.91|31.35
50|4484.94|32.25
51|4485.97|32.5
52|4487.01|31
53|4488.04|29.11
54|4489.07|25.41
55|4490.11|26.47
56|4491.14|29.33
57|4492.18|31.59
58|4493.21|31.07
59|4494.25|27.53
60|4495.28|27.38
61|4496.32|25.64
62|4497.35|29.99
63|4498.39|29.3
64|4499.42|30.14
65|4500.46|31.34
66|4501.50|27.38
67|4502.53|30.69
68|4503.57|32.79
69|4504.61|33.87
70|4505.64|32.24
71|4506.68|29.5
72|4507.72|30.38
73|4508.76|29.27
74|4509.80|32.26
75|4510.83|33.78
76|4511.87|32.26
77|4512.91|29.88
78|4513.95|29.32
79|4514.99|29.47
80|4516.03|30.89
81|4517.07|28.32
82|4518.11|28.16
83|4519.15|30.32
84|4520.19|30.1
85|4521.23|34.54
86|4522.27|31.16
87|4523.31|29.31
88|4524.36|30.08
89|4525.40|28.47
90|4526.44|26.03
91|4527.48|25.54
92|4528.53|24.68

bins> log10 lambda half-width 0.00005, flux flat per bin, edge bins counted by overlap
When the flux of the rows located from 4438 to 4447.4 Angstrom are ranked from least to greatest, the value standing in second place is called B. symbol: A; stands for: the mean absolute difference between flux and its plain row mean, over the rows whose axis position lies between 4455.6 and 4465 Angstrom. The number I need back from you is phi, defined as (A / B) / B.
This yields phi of 0.0033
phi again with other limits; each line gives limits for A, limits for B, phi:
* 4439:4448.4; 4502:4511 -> 0.0026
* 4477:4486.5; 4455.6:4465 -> 0.0062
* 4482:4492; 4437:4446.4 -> 0.0034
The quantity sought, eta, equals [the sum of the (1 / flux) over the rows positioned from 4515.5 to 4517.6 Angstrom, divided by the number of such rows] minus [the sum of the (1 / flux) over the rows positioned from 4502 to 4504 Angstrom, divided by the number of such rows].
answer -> 0.002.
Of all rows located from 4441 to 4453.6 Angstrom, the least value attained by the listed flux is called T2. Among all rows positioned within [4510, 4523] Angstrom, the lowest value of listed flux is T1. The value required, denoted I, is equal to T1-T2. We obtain 3.8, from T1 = 28.16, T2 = 24.37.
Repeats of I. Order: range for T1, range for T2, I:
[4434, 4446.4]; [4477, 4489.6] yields -3.3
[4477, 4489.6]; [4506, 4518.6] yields -4.8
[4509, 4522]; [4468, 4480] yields 1.9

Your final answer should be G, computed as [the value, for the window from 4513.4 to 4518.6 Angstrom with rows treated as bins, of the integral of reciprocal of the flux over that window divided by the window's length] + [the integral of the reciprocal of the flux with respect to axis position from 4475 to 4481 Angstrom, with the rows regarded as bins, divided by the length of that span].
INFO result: 0.069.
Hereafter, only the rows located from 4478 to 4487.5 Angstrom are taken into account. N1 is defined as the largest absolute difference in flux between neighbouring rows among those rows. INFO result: 4.0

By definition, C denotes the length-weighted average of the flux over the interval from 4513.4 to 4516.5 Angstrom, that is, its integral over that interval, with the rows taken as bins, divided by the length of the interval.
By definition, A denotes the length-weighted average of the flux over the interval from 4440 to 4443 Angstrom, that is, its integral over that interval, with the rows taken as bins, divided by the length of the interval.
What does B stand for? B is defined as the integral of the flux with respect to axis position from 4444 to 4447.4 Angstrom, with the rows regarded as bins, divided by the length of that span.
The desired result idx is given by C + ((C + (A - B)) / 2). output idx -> 42.9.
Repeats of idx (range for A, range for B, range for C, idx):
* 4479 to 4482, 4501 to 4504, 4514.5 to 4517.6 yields 42.3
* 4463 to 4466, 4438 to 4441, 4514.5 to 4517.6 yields 44.0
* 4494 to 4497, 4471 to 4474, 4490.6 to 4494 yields 44.4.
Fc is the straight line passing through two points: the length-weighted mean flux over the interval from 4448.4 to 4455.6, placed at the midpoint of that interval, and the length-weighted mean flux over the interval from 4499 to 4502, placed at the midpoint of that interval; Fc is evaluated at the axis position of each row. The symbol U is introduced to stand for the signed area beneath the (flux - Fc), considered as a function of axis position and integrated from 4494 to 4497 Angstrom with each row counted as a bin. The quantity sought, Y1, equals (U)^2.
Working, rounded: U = -6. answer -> 41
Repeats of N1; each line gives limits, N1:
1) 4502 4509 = 2.7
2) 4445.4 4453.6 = 3.6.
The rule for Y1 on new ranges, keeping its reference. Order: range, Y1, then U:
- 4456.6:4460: 86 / -9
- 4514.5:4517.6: 17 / -4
